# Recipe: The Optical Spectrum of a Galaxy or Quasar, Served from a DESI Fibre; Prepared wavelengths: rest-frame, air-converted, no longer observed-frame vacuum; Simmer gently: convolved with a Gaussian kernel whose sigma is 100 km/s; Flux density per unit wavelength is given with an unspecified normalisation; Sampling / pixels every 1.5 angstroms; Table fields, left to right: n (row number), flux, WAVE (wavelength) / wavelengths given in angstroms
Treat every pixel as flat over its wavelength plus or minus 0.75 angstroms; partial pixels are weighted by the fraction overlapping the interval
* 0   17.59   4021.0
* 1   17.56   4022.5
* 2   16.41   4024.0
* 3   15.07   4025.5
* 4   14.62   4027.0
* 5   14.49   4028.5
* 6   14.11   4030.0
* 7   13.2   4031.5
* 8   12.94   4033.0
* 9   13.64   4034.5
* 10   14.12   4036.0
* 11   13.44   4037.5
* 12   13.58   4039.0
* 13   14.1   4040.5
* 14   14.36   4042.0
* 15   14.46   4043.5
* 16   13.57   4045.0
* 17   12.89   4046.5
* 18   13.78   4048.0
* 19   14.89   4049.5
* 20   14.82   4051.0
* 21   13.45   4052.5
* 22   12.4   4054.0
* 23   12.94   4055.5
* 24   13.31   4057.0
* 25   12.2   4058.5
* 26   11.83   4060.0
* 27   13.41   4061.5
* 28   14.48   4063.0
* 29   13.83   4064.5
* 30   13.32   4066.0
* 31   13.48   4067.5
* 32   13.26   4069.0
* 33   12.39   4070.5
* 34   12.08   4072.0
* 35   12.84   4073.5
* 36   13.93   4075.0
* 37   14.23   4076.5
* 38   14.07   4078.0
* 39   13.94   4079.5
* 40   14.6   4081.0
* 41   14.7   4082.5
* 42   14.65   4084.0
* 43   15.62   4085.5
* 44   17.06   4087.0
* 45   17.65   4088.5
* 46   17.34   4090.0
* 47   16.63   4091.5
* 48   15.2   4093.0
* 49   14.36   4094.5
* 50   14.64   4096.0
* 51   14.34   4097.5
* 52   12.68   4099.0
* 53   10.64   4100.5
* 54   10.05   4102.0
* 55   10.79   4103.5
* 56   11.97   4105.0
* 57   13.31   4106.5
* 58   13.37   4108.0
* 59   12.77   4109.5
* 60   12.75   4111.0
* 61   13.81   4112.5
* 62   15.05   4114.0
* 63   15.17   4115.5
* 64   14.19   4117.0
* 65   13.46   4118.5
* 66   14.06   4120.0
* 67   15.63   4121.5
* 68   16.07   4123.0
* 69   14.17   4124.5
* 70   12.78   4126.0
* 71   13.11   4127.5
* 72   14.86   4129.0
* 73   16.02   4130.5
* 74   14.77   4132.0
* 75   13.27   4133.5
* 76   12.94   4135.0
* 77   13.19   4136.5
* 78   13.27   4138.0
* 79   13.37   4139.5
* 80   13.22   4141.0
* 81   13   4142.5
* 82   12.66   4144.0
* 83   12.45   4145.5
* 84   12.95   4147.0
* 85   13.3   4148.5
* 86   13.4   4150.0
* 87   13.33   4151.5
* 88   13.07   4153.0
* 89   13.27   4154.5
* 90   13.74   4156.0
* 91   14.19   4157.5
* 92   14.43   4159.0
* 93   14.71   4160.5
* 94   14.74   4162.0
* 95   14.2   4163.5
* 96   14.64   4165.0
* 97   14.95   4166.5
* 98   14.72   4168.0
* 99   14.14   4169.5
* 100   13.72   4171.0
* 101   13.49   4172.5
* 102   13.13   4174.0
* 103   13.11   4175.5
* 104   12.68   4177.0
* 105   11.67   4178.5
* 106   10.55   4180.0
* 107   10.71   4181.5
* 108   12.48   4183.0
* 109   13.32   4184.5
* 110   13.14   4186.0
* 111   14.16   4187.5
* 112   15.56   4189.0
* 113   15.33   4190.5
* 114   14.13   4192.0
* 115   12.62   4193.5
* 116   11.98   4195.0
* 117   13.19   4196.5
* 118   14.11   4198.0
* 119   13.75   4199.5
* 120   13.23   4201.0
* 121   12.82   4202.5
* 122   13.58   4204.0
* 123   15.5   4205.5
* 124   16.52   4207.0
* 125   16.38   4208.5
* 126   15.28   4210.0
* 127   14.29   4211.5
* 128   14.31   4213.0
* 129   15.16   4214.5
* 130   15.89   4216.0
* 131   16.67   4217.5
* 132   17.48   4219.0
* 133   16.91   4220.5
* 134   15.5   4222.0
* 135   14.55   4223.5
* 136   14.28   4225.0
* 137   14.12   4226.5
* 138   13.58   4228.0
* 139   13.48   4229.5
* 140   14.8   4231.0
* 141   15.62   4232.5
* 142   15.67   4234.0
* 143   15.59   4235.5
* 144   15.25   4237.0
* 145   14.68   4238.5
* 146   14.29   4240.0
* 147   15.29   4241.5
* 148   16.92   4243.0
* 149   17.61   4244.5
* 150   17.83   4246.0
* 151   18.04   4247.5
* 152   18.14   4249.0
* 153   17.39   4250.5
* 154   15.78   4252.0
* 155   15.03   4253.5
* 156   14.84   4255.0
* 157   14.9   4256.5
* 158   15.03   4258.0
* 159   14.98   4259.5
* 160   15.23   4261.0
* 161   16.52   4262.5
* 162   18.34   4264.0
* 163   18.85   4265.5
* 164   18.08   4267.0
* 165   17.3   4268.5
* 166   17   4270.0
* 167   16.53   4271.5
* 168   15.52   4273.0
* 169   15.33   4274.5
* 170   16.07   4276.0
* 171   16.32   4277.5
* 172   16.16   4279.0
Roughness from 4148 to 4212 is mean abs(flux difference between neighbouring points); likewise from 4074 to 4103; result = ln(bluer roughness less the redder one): -2.6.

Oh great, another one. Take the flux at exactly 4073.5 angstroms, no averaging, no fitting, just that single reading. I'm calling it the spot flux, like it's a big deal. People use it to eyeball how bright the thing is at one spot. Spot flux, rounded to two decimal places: 12.84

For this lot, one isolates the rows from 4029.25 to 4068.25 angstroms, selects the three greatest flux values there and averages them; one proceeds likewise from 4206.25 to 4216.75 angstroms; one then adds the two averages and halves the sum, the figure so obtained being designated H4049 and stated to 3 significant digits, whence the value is 15.5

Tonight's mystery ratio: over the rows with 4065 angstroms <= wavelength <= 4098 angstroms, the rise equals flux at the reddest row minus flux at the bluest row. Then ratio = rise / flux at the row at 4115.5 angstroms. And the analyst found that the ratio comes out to 0.07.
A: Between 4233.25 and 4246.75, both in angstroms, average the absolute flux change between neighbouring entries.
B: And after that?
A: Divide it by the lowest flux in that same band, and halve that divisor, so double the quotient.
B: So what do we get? 0.09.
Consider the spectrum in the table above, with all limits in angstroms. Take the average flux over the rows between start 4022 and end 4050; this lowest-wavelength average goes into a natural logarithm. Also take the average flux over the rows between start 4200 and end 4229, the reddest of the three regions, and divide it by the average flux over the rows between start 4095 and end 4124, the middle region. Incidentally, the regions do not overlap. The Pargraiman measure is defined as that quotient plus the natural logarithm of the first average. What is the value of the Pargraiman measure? 3.78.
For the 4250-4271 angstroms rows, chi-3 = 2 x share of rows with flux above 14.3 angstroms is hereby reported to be 2.0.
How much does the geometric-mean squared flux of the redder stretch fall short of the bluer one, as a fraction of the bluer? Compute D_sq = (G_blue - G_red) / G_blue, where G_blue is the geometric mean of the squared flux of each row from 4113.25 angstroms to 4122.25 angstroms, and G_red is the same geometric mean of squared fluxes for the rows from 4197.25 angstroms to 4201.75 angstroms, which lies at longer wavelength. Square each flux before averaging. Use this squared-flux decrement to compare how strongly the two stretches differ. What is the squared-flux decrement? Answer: 0.12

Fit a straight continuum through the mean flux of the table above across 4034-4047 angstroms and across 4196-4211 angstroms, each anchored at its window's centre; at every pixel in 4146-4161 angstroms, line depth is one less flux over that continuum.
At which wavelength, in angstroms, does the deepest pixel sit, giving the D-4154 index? 4147.0 angstroms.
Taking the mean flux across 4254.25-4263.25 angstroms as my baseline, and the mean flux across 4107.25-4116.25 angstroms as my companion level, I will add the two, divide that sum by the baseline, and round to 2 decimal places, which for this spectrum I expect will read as 1.91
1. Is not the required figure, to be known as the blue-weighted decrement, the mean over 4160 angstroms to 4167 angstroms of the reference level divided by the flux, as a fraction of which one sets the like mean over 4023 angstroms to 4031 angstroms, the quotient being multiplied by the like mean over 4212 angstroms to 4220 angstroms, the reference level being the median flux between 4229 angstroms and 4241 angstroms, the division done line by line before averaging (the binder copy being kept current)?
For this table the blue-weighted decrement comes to 0.93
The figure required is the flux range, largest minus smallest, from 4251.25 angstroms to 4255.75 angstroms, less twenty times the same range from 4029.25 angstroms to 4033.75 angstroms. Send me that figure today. -22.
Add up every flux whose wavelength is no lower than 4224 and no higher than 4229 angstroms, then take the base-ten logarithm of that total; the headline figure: 1.62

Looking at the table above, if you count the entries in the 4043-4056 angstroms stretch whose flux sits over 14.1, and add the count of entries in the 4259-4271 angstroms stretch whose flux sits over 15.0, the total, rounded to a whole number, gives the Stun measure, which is 10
